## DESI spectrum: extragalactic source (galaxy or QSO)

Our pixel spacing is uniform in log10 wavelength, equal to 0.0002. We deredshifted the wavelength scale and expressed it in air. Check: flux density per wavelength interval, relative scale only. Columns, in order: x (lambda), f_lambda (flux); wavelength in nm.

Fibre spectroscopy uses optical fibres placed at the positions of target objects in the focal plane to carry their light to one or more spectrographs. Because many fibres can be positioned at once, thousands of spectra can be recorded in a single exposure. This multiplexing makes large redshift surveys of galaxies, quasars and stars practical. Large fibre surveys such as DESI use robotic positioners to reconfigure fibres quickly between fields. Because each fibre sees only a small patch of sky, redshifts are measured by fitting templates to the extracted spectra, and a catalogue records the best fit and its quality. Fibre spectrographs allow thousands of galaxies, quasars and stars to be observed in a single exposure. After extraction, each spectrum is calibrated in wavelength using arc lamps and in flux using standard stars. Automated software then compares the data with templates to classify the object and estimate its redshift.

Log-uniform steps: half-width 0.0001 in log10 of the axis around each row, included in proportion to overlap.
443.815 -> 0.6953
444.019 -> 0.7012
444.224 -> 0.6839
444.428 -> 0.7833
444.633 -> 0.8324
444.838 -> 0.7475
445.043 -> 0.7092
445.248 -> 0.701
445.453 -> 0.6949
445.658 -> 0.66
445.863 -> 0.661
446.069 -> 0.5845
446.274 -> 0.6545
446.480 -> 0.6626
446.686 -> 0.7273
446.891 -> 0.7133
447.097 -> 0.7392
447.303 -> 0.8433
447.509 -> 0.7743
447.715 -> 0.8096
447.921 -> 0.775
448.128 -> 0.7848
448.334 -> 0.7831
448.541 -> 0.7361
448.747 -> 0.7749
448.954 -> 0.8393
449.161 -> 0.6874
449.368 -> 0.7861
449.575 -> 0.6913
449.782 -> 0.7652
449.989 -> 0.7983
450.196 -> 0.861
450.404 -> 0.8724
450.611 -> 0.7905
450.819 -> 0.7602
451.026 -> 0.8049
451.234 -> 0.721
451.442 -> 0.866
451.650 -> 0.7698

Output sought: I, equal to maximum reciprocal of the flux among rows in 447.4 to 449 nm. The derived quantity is 1.36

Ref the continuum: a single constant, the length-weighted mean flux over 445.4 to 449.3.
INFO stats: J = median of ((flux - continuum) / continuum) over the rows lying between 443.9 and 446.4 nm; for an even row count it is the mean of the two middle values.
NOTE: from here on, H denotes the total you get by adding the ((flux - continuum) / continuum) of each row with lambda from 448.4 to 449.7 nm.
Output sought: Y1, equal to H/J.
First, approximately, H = 0.2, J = -0.05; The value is -3.4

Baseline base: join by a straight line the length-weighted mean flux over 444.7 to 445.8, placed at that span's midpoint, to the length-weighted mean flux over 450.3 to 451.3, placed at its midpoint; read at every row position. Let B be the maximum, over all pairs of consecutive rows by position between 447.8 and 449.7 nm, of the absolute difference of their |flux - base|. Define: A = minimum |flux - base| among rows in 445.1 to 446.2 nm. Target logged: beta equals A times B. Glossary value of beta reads 0.0003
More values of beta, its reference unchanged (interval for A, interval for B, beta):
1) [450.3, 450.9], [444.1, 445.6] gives 0.0001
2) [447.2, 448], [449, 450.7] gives 0.0024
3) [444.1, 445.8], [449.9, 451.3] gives 0.0004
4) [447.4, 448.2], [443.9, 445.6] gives 0.0024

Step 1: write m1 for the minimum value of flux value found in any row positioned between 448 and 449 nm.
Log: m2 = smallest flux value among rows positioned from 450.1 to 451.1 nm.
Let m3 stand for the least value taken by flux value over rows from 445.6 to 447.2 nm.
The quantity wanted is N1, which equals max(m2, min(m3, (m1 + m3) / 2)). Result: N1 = 0.760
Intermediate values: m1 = 0.7361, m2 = 0.7602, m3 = 0.5845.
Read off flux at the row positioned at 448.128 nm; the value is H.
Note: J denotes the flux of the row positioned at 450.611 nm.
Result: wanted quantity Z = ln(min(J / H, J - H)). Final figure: -5.17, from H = 0.7848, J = 0.7905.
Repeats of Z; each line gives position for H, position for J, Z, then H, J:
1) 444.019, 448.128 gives -2.48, 0.7012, 0.7848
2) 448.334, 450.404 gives -2.42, 0.7831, 0.8724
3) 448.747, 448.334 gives -4.80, 0.7749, 0.7831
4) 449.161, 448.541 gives -3.02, 0.6874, 0.7361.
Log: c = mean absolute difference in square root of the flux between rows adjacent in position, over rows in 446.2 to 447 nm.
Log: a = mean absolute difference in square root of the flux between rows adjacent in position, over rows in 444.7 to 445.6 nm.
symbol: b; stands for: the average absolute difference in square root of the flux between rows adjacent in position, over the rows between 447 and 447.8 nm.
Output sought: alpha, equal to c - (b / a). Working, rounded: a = 0.010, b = 0.039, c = 0.0174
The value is -4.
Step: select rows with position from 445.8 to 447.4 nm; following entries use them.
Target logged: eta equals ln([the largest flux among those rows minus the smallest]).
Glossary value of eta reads -1.35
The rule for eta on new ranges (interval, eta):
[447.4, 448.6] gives -2.61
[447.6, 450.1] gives -1.88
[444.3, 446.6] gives -1.39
